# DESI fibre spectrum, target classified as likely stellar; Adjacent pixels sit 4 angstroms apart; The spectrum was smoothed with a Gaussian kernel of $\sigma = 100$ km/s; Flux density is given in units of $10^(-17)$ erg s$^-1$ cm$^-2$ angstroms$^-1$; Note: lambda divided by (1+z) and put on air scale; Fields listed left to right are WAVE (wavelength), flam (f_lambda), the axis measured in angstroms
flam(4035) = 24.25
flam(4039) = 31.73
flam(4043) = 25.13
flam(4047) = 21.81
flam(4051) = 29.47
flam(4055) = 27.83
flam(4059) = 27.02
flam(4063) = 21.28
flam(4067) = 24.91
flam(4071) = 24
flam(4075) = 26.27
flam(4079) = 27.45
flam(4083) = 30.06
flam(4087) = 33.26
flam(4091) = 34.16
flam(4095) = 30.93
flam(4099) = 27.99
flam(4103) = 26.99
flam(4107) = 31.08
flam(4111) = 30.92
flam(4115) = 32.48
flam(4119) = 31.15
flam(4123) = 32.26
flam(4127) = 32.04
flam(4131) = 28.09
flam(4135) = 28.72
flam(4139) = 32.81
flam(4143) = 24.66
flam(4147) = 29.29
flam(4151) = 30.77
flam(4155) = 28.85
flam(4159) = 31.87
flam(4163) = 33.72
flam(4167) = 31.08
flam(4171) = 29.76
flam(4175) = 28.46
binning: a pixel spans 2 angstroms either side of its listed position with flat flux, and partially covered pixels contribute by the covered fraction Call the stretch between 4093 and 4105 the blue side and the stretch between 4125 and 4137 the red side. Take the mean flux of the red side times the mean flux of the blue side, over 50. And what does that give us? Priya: 17.0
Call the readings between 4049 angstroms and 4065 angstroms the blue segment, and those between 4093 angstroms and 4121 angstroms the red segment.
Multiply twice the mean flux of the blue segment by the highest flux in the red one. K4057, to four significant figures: 1715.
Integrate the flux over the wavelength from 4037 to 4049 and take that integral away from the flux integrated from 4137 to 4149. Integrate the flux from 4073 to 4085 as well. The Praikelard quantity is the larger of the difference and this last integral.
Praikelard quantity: 335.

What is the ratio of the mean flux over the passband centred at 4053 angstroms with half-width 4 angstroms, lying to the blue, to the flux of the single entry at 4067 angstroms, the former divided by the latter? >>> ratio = 1.15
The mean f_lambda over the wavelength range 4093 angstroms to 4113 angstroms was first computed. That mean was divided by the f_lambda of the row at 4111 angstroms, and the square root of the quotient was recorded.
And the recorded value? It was 0.978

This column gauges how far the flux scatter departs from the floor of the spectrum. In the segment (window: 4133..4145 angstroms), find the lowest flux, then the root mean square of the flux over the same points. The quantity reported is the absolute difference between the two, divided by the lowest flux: 0.17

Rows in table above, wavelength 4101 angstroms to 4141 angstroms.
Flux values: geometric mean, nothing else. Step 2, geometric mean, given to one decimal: 30.6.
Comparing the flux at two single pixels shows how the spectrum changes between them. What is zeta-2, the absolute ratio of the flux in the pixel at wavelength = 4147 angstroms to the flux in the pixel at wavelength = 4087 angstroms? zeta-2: 0.88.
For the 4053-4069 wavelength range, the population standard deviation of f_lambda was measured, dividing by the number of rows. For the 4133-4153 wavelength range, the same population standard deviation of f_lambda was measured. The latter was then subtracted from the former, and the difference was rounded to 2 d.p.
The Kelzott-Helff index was -0.16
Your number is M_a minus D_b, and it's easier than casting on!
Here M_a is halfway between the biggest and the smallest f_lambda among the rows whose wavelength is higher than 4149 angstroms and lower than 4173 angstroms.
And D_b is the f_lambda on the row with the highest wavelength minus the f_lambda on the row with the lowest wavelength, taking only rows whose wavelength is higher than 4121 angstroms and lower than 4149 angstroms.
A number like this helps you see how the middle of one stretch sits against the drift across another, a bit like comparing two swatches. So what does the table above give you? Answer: 34.3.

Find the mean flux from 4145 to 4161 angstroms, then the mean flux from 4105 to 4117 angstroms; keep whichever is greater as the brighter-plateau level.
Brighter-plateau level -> 31.5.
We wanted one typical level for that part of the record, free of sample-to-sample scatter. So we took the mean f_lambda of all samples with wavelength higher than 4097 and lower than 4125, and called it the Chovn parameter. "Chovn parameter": 30.4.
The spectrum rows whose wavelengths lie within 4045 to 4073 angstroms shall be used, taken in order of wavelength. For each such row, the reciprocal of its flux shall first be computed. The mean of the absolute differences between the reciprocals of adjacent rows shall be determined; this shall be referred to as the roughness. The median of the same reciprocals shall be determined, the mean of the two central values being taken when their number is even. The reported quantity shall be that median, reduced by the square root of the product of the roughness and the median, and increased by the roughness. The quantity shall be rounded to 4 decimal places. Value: 0.0308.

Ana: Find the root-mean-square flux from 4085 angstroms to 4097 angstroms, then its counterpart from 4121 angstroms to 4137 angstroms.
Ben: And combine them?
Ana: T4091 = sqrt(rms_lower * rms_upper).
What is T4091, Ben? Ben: 31.5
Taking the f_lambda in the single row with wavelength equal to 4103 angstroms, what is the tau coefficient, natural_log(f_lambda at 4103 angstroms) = 3.30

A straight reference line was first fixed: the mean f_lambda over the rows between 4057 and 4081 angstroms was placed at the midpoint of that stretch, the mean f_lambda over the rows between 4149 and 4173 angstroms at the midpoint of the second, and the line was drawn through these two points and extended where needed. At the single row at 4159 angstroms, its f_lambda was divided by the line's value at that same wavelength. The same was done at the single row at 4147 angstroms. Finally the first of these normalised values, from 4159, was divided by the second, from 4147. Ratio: 1.06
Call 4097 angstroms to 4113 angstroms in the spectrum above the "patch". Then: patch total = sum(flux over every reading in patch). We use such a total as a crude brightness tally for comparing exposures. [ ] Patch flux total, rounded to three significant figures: 117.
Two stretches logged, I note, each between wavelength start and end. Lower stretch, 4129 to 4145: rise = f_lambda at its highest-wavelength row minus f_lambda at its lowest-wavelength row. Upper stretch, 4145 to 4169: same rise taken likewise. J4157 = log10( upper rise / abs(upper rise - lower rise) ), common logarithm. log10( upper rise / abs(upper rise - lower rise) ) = -0.5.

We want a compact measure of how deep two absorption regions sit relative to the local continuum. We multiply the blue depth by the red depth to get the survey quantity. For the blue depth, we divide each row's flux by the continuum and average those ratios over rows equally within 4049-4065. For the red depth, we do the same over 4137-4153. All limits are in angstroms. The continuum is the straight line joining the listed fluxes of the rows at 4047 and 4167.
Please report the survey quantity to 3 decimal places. 1.172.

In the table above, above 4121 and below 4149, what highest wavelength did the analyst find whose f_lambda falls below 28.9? 4143 angstroms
